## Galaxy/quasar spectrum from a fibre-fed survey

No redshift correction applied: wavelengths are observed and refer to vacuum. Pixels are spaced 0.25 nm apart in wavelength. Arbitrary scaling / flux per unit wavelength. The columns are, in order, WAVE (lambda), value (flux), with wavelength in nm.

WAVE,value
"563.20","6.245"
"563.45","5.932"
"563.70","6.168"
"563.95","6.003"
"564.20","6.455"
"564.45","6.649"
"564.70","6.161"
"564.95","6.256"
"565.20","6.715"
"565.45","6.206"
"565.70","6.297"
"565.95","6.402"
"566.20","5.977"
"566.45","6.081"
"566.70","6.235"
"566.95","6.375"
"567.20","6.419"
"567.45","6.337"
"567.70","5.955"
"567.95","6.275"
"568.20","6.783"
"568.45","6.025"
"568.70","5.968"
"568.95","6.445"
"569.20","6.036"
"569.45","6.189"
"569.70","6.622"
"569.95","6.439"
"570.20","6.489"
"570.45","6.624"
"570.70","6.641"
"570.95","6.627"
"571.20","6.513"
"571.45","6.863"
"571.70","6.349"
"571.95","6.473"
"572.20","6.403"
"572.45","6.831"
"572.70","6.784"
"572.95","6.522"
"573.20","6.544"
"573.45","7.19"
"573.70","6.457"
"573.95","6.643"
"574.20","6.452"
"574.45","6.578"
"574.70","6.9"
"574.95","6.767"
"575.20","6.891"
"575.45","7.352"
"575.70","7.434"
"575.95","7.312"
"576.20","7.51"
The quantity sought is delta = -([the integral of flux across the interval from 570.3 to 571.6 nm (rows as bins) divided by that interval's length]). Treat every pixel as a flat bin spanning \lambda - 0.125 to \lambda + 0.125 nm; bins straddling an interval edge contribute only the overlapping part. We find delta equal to -6.64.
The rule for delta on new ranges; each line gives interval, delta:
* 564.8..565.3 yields -6.46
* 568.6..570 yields -6.28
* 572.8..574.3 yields -6.64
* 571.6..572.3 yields -6.41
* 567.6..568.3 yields -6.34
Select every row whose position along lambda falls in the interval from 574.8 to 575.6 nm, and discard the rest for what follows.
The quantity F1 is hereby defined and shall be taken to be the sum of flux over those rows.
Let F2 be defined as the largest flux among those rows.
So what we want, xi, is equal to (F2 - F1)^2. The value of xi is 187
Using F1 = 21.0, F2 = 7.352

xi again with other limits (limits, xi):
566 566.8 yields 145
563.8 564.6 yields 155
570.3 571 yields 176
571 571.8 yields 165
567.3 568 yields 150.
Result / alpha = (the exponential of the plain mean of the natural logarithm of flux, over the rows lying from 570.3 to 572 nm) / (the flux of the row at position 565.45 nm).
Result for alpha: 1.06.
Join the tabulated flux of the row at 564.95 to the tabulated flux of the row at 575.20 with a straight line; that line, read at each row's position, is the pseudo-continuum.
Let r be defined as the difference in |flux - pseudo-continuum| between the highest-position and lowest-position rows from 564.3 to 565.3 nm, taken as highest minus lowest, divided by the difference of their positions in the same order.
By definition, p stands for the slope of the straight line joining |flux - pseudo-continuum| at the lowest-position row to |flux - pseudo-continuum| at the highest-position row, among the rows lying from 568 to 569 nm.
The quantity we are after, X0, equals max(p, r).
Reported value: 0.0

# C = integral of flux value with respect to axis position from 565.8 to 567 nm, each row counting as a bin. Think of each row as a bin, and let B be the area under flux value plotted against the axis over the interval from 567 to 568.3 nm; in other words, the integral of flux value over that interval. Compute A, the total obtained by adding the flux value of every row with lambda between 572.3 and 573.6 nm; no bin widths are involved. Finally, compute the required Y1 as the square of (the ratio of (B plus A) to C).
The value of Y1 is 32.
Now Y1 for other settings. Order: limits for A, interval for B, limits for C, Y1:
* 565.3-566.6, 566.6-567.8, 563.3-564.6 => 23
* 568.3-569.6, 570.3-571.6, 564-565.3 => 22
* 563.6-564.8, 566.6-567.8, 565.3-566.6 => 23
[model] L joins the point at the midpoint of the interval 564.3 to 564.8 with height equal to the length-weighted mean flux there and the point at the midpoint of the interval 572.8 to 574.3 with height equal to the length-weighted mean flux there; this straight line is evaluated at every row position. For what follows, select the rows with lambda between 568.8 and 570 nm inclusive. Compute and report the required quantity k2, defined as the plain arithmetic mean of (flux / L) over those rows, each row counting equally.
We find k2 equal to 0.970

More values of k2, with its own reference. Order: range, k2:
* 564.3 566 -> 0.992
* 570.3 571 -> 1.009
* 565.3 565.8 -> 0.970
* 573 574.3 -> 1.002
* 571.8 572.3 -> 0.975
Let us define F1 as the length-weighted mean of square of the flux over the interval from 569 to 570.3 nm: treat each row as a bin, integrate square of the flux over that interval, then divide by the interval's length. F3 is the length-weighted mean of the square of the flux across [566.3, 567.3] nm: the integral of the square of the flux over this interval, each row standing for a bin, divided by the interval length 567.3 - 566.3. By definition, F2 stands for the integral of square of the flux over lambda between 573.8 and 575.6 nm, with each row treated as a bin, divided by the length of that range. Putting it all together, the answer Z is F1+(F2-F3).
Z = 48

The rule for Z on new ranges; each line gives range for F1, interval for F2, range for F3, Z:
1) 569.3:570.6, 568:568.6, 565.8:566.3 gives 44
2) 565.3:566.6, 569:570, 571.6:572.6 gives 36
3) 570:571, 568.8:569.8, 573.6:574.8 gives 40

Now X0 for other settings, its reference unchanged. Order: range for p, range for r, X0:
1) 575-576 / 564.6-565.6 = 0.5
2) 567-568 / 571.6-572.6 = 0.2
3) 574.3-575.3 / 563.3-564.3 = 0.0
